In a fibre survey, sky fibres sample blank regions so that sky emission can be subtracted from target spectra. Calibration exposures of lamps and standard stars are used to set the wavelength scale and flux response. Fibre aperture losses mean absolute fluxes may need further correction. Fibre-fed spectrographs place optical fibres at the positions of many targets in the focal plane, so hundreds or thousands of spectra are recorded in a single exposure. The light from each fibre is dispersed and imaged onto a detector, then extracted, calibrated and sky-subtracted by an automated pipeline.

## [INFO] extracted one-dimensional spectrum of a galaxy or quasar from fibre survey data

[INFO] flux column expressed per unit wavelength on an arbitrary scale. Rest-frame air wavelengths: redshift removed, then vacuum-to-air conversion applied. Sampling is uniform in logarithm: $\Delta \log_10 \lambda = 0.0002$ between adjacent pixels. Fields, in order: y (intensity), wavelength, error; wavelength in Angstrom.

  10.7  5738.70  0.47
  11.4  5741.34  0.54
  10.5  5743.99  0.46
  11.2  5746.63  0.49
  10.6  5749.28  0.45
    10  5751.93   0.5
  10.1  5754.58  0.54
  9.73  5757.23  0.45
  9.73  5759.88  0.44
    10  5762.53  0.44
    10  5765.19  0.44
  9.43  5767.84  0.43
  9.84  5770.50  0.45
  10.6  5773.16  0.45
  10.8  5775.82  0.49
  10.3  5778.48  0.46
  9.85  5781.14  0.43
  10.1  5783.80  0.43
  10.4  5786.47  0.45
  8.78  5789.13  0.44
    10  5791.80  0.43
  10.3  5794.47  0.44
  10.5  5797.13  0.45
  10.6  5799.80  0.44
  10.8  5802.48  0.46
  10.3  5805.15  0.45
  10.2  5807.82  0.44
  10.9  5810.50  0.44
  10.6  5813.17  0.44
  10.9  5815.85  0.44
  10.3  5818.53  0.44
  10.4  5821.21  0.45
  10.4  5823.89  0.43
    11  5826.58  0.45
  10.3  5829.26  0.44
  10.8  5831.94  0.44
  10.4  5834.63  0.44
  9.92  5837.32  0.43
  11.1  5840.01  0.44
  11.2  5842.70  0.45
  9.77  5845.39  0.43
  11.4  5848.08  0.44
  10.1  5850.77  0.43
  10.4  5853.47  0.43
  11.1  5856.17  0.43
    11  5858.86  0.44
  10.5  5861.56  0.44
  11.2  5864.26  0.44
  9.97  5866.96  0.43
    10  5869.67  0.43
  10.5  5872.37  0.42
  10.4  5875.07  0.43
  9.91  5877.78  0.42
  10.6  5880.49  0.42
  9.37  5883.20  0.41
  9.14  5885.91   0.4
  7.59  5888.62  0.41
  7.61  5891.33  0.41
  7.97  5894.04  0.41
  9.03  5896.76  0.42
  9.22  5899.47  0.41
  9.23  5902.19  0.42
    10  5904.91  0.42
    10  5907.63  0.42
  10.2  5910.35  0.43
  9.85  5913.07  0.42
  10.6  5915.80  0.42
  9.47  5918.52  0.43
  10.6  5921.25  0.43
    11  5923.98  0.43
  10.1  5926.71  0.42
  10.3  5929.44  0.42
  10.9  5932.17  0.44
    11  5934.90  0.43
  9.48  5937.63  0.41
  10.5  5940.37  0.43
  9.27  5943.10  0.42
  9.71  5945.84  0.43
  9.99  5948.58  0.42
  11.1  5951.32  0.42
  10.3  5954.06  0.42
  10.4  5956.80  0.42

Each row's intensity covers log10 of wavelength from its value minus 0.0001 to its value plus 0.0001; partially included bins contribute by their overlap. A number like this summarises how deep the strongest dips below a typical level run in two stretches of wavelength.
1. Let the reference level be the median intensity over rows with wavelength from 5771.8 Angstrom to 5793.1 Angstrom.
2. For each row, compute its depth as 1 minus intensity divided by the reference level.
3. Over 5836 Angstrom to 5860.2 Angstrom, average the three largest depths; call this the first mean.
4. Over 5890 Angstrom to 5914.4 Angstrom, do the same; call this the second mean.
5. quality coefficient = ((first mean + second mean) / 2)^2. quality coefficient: 0.012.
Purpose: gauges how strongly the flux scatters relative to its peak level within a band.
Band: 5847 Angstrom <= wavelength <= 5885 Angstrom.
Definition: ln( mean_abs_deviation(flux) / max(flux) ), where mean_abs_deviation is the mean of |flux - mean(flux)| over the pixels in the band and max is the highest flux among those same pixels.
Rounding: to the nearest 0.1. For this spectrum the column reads -3.3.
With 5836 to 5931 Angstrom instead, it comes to -2.8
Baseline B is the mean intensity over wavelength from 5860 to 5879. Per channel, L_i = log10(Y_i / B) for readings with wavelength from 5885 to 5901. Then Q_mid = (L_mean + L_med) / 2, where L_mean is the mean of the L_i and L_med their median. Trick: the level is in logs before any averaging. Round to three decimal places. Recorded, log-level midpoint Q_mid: -0.089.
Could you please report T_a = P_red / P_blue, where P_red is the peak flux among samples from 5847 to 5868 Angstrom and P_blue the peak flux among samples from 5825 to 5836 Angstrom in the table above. 1.04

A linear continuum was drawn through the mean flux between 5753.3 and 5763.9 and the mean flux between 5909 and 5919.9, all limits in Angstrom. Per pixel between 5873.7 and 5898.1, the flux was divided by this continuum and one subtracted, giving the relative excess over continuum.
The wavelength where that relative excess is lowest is 5888.62 Angstrom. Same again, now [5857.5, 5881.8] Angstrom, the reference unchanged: 5877.78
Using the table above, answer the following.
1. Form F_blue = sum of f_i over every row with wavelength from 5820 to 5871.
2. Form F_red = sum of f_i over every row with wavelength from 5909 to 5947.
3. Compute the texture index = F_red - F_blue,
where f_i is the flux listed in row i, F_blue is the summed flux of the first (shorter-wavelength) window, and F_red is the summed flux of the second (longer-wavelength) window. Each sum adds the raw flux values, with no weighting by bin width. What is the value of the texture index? -58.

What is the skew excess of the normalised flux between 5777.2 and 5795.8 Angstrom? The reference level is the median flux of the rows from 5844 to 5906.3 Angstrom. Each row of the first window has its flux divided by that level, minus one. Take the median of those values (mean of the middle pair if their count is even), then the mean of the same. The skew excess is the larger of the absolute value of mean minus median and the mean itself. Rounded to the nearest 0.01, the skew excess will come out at 0.01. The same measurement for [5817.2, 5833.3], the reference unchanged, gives 0.05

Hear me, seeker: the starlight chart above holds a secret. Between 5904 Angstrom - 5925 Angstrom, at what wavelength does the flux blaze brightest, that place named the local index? 5923.98 Angstrom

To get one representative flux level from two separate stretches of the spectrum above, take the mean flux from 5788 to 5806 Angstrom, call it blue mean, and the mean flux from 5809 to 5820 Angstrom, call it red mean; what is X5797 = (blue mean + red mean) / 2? 10.4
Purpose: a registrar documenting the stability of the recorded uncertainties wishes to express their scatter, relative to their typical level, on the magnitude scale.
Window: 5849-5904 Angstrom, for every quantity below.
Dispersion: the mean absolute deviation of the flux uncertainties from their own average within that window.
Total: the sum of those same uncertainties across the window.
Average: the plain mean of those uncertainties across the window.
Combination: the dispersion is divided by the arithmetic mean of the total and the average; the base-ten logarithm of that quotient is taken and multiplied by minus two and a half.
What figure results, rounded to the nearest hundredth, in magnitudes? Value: 6.65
